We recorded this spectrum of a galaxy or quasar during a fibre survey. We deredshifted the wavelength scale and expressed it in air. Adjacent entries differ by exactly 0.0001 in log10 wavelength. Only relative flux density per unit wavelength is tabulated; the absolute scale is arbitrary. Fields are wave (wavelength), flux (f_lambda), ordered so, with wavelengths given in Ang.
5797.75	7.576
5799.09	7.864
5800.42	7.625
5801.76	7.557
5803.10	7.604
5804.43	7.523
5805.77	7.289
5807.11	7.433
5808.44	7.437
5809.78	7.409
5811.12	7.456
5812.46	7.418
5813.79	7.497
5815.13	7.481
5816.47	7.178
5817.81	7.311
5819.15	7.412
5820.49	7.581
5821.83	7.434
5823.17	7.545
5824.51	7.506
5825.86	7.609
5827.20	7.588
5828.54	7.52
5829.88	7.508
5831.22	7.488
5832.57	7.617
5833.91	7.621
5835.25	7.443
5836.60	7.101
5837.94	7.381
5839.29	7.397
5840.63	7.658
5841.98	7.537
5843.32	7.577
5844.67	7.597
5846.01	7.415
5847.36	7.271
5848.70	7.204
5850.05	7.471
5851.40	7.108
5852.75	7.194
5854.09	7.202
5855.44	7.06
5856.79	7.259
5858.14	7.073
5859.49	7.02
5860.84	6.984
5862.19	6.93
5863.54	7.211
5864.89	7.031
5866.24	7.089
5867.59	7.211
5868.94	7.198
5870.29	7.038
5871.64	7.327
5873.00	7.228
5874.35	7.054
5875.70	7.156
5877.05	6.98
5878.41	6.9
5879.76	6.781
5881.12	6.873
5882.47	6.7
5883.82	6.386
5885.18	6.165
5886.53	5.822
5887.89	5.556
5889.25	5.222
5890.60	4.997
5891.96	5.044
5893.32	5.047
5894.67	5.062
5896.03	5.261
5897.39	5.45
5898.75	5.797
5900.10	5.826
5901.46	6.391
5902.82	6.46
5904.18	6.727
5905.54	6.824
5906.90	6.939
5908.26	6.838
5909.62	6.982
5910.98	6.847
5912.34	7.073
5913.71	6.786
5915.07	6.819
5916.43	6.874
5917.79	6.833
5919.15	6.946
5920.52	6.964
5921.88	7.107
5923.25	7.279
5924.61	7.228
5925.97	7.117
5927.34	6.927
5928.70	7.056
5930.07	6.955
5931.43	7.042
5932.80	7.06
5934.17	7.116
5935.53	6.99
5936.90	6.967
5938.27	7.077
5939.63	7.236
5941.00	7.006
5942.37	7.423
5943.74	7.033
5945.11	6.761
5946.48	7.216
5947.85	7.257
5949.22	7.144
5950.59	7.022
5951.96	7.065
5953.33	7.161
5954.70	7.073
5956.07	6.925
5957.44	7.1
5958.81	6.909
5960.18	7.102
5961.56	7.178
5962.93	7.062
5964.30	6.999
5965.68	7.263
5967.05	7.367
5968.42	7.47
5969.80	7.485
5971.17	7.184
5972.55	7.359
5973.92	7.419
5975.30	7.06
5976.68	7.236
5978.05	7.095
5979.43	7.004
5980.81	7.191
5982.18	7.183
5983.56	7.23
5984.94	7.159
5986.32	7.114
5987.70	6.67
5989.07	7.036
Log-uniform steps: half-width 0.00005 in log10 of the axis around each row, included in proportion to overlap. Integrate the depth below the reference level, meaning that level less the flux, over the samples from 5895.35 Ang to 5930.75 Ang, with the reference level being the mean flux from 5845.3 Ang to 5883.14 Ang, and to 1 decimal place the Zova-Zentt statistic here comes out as 14.2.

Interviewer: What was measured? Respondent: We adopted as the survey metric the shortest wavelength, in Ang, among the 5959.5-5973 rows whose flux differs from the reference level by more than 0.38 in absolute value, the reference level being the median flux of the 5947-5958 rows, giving 5968.42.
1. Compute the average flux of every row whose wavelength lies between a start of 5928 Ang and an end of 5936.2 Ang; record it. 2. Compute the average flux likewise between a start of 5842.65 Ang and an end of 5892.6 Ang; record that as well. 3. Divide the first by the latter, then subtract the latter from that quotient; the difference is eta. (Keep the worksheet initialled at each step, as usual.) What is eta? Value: -5.82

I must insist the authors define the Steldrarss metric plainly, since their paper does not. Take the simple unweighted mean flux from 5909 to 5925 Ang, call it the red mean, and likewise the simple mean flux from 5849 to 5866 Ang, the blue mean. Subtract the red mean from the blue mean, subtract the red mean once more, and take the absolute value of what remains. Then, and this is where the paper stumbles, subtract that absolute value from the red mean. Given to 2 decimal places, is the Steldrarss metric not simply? 0.15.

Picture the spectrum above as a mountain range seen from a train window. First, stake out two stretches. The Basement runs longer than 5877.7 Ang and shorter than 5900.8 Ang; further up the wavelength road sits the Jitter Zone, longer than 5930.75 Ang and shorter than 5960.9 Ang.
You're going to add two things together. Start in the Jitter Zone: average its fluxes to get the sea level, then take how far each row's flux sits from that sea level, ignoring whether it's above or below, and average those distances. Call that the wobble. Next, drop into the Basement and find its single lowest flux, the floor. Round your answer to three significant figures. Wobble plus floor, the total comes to 5.09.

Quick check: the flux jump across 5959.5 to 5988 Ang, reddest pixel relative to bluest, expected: -0.43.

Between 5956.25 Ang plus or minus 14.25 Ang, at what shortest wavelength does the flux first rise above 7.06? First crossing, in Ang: 5942.37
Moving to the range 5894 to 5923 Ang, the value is 5912.34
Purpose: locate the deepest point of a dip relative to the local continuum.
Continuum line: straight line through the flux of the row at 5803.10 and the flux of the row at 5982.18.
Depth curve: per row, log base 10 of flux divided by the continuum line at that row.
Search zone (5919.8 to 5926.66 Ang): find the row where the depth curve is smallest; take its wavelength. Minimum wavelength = 5920.52 Ang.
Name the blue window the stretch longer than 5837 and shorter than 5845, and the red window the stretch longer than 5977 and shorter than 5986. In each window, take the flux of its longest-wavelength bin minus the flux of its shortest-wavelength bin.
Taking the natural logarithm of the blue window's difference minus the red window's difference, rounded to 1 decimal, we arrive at -1.9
